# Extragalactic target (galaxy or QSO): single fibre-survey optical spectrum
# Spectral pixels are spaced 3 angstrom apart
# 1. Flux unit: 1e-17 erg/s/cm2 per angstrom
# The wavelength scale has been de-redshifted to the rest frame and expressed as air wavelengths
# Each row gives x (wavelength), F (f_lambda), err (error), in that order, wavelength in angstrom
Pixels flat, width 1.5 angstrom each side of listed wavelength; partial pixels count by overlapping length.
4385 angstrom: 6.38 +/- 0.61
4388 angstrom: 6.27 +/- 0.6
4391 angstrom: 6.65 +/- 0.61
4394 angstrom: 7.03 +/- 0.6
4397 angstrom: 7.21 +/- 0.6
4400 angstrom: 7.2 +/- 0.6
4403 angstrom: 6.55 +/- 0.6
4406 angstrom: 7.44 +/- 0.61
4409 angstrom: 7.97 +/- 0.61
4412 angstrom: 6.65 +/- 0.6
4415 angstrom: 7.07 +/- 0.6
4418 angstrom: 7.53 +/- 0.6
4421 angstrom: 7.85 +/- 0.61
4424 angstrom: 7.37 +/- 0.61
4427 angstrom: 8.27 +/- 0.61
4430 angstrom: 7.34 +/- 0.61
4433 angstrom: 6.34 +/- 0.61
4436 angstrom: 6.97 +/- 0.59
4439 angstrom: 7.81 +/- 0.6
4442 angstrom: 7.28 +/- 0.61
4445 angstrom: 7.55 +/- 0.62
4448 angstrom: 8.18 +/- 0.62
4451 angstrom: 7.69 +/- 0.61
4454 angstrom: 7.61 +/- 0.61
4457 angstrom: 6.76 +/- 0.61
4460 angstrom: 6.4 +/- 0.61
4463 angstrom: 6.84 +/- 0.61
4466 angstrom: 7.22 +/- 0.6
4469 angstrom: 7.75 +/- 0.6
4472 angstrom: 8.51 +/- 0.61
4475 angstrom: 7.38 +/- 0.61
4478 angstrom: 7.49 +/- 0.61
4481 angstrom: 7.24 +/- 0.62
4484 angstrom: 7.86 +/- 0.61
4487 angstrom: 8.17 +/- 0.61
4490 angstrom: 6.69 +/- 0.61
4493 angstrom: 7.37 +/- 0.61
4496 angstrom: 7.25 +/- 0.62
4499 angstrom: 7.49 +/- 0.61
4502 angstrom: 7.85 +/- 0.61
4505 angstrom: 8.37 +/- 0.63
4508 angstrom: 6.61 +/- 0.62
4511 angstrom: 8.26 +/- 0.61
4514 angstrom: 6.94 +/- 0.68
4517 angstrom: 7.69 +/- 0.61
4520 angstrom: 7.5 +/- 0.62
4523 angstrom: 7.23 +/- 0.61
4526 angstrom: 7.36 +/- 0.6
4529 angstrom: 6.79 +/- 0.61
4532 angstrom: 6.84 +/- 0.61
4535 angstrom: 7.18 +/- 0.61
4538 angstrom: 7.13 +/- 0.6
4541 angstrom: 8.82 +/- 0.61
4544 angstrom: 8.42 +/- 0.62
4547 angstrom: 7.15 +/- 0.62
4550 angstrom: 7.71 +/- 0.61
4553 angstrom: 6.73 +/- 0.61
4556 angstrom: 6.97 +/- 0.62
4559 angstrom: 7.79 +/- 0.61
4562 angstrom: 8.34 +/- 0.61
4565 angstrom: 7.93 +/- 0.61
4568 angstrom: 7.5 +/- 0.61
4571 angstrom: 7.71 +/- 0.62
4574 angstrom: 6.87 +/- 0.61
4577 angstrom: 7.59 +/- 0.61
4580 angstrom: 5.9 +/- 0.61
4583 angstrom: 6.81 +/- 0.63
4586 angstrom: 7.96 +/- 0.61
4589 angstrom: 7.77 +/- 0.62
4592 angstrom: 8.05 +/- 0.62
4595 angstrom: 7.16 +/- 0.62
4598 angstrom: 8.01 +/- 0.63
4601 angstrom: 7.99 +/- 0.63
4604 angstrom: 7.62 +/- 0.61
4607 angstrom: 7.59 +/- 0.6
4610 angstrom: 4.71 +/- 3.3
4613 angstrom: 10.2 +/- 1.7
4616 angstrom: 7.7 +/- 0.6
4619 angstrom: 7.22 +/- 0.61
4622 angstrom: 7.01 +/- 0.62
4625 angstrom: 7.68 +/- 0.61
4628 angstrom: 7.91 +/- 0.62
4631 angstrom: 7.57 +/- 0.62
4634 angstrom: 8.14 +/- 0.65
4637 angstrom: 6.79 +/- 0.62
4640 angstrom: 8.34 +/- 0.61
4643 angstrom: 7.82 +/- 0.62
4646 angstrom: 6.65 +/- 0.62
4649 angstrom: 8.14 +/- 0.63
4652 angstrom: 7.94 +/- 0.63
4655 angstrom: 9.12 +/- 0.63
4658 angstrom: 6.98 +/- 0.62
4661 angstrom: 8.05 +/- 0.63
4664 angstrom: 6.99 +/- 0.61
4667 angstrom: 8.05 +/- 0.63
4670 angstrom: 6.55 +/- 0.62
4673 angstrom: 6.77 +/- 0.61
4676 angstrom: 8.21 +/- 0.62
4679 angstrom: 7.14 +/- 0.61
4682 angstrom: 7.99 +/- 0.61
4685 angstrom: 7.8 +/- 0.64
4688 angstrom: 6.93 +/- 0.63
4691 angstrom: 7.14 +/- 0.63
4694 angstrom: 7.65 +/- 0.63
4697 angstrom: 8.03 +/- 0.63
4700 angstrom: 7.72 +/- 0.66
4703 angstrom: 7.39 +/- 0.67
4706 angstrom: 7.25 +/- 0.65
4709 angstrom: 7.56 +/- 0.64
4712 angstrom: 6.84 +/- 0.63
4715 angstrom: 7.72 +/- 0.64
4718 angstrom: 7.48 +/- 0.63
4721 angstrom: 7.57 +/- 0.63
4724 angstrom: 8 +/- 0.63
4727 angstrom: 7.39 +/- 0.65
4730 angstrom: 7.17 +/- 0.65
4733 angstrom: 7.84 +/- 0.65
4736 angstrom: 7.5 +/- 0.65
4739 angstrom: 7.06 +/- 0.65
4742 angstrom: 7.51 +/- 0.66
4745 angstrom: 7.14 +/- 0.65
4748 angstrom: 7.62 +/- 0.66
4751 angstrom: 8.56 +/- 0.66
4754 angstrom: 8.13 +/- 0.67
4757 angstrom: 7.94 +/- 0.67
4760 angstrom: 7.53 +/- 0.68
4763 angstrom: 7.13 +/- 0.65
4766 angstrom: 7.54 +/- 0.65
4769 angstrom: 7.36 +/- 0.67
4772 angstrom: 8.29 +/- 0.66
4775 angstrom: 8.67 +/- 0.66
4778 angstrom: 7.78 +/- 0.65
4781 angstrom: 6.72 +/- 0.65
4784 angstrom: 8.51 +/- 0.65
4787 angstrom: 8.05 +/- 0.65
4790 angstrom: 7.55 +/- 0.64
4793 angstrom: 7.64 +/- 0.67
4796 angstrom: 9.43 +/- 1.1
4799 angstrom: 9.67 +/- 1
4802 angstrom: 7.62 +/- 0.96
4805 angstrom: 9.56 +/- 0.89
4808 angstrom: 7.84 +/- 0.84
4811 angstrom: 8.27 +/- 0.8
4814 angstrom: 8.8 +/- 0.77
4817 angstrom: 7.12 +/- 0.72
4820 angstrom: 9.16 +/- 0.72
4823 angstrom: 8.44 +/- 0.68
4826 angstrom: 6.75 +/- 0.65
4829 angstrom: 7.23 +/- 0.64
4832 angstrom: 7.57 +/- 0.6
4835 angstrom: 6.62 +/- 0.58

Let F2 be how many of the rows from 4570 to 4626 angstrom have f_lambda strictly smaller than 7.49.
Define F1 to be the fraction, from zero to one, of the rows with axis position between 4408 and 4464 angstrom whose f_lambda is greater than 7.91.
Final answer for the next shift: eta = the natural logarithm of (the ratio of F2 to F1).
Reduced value 3.8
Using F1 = 0.16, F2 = 7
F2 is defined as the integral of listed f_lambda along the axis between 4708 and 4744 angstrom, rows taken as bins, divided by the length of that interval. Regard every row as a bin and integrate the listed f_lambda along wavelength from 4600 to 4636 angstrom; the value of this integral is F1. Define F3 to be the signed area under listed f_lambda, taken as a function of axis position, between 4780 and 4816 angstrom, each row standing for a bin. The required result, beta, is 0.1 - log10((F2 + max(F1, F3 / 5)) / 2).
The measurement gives -2.05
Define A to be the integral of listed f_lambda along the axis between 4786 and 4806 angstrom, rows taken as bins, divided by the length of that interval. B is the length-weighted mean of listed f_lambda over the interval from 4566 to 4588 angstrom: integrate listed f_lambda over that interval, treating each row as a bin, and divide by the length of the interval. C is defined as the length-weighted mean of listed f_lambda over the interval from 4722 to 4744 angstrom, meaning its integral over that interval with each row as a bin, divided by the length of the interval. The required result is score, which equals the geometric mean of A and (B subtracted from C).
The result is 1.5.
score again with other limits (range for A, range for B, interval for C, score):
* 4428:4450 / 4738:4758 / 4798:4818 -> 2.3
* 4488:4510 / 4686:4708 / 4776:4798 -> 2.0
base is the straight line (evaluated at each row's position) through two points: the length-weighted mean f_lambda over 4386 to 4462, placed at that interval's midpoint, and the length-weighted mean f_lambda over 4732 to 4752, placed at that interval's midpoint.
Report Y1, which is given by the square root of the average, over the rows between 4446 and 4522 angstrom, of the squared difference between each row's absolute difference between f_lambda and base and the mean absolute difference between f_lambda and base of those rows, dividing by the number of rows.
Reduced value 0.338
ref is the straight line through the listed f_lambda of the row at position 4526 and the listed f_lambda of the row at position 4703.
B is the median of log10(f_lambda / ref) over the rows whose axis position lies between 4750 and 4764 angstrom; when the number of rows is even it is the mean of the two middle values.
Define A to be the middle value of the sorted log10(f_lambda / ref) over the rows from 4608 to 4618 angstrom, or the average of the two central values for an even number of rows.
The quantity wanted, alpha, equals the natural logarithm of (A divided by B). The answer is -0.5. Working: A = 0.019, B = 0.03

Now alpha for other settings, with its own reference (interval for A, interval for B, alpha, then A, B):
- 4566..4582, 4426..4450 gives 0.3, 0.008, 0.01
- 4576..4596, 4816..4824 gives -1.5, 0.013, 0.06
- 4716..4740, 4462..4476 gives 1.2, 0.006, 0.00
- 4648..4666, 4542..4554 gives 2.3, 0.035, 0.00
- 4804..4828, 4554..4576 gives 1.0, 0.052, 0.02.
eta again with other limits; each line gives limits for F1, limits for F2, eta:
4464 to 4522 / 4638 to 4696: 3.6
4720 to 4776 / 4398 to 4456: 3.5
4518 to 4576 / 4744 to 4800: 2.9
